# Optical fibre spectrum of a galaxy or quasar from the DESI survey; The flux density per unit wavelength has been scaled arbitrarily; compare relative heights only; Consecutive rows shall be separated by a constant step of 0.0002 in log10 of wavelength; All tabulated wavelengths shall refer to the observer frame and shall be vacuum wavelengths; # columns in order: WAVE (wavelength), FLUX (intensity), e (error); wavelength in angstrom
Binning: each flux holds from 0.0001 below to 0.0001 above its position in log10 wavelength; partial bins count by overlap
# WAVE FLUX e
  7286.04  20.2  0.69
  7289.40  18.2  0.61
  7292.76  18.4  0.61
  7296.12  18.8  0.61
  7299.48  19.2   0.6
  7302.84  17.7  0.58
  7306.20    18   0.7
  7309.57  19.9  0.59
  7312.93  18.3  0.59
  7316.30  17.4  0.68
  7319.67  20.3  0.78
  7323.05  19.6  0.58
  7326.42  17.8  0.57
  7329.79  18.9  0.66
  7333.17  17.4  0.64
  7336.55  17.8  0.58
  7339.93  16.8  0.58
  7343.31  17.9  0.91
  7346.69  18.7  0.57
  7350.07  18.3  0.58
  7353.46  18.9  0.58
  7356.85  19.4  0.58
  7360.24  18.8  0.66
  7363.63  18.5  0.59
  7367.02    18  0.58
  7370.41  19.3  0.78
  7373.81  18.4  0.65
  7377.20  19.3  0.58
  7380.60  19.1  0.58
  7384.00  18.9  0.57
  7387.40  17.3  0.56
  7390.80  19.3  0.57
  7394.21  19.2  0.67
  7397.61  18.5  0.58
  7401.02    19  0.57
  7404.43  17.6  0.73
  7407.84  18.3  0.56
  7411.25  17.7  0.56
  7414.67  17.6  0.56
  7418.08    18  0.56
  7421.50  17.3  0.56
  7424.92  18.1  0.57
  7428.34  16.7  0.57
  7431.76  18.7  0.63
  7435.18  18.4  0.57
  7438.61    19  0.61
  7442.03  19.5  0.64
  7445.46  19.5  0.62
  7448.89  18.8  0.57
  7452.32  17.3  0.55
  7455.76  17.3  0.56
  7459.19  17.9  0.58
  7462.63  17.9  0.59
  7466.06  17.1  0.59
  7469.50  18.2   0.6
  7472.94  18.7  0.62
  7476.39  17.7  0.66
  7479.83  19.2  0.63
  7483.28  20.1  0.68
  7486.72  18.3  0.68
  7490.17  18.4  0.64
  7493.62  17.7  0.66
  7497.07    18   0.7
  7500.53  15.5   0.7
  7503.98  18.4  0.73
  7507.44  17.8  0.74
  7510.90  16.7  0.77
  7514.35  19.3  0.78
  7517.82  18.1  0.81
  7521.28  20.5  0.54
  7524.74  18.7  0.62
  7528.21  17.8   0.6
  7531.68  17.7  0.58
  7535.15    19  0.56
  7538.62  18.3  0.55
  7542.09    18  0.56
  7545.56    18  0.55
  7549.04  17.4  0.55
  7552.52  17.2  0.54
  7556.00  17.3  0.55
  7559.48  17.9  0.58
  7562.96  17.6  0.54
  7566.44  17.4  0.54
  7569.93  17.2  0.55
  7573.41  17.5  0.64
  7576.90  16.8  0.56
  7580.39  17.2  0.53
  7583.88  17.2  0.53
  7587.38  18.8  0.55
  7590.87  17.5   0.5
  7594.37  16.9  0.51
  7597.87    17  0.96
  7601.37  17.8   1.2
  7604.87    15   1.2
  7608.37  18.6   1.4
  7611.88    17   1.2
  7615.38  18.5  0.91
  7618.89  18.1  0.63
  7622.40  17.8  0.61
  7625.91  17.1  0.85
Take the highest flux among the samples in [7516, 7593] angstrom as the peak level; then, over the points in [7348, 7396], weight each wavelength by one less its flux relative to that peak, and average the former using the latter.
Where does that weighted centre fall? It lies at 7371.8 angstrom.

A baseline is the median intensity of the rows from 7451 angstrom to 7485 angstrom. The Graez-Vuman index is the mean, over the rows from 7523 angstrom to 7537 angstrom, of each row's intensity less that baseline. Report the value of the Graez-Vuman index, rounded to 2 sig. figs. 0.40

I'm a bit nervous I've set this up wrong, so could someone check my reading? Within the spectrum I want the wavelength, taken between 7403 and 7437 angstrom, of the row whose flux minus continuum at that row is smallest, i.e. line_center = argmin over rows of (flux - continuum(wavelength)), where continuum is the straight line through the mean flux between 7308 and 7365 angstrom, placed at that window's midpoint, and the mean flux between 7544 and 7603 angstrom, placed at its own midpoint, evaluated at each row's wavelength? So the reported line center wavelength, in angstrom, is 7428.34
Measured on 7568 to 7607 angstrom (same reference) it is 7604.87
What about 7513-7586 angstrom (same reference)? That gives 7576.90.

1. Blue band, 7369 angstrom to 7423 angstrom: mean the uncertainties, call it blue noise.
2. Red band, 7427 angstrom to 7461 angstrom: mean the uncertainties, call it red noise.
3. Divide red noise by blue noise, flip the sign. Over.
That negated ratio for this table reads -0.98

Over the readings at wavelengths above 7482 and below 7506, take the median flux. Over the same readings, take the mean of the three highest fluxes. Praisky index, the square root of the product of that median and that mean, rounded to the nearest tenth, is 18.6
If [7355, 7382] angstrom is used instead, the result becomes 19.1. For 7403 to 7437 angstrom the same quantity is 18.2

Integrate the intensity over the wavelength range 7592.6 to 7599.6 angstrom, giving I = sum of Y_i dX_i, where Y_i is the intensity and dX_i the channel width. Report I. 119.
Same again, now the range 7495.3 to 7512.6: 299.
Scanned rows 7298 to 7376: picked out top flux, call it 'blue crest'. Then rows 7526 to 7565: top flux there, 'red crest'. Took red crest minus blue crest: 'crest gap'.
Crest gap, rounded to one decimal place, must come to -1.3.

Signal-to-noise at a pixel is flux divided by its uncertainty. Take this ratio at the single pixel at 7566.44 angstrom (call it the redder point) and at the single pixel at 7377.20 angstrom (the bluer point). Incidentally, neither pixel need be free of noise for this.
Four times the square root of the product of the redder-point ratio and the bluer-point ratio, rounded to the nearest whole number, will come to 131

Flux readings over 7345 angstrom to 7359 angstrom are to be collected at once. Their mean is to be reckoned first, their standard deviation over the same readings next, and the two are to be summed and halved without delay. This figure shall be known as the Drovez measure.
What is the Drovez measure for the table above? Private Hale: 9.6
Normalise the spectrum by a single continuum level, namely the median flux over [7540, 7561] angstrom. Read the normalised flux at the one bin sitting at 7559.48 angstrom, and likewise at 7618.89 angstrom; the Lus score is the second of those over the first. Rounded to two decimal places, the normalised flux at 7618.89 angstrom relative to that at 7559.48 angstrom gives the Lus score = 1.01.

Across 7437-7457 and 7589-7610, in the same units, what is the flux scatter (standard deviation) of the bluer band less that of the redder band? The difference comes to -0.2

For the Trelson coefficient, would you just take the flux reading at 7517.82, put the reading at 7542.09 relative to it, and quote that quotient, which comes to 0.99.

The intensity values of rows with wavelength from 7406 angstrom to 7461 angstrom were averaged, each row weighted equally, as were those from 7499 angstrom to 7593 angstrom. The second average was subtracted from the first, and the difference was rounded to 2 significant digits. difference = 0.32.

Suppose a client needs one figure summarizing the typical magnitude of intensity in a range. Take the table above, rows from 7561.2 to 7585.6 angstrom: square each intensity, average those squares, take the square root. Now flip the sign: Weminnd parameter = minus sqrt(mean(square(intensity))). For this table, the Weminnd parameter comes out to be -17.3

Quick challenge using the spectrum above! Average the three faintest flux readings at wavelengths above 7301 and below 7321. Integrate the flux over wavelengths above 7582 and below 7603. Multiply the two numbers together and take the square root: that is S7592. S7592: 80.7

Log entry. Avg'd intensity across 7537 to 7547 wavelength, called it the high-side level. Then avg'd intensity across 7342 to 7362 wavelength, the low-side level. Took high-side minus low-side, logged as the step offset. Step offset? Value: -0.6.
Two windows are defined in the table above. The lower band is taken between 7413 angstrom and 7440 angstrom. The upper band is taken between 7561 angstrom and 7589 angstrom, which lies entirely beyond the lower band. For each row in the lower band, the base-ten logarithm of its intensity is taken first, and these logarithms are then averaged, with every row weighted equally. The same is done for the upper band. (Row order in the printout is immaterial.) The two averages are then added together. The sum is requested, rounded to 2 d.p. 2.50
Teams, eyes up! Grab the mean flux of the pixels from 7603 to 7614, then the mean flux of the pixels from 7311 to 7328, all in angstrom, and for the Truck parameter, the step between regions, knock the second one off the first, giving -1.8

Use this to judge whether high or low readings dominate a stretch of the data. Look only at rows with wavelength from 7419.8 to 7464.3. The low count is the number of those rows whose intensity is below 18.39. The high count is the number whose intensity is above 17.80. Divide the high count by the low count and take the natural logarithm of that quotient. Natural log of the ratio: 0.25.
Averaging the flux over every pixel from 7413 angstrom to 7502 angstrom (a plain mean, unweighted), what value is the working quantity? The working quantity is 18.1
